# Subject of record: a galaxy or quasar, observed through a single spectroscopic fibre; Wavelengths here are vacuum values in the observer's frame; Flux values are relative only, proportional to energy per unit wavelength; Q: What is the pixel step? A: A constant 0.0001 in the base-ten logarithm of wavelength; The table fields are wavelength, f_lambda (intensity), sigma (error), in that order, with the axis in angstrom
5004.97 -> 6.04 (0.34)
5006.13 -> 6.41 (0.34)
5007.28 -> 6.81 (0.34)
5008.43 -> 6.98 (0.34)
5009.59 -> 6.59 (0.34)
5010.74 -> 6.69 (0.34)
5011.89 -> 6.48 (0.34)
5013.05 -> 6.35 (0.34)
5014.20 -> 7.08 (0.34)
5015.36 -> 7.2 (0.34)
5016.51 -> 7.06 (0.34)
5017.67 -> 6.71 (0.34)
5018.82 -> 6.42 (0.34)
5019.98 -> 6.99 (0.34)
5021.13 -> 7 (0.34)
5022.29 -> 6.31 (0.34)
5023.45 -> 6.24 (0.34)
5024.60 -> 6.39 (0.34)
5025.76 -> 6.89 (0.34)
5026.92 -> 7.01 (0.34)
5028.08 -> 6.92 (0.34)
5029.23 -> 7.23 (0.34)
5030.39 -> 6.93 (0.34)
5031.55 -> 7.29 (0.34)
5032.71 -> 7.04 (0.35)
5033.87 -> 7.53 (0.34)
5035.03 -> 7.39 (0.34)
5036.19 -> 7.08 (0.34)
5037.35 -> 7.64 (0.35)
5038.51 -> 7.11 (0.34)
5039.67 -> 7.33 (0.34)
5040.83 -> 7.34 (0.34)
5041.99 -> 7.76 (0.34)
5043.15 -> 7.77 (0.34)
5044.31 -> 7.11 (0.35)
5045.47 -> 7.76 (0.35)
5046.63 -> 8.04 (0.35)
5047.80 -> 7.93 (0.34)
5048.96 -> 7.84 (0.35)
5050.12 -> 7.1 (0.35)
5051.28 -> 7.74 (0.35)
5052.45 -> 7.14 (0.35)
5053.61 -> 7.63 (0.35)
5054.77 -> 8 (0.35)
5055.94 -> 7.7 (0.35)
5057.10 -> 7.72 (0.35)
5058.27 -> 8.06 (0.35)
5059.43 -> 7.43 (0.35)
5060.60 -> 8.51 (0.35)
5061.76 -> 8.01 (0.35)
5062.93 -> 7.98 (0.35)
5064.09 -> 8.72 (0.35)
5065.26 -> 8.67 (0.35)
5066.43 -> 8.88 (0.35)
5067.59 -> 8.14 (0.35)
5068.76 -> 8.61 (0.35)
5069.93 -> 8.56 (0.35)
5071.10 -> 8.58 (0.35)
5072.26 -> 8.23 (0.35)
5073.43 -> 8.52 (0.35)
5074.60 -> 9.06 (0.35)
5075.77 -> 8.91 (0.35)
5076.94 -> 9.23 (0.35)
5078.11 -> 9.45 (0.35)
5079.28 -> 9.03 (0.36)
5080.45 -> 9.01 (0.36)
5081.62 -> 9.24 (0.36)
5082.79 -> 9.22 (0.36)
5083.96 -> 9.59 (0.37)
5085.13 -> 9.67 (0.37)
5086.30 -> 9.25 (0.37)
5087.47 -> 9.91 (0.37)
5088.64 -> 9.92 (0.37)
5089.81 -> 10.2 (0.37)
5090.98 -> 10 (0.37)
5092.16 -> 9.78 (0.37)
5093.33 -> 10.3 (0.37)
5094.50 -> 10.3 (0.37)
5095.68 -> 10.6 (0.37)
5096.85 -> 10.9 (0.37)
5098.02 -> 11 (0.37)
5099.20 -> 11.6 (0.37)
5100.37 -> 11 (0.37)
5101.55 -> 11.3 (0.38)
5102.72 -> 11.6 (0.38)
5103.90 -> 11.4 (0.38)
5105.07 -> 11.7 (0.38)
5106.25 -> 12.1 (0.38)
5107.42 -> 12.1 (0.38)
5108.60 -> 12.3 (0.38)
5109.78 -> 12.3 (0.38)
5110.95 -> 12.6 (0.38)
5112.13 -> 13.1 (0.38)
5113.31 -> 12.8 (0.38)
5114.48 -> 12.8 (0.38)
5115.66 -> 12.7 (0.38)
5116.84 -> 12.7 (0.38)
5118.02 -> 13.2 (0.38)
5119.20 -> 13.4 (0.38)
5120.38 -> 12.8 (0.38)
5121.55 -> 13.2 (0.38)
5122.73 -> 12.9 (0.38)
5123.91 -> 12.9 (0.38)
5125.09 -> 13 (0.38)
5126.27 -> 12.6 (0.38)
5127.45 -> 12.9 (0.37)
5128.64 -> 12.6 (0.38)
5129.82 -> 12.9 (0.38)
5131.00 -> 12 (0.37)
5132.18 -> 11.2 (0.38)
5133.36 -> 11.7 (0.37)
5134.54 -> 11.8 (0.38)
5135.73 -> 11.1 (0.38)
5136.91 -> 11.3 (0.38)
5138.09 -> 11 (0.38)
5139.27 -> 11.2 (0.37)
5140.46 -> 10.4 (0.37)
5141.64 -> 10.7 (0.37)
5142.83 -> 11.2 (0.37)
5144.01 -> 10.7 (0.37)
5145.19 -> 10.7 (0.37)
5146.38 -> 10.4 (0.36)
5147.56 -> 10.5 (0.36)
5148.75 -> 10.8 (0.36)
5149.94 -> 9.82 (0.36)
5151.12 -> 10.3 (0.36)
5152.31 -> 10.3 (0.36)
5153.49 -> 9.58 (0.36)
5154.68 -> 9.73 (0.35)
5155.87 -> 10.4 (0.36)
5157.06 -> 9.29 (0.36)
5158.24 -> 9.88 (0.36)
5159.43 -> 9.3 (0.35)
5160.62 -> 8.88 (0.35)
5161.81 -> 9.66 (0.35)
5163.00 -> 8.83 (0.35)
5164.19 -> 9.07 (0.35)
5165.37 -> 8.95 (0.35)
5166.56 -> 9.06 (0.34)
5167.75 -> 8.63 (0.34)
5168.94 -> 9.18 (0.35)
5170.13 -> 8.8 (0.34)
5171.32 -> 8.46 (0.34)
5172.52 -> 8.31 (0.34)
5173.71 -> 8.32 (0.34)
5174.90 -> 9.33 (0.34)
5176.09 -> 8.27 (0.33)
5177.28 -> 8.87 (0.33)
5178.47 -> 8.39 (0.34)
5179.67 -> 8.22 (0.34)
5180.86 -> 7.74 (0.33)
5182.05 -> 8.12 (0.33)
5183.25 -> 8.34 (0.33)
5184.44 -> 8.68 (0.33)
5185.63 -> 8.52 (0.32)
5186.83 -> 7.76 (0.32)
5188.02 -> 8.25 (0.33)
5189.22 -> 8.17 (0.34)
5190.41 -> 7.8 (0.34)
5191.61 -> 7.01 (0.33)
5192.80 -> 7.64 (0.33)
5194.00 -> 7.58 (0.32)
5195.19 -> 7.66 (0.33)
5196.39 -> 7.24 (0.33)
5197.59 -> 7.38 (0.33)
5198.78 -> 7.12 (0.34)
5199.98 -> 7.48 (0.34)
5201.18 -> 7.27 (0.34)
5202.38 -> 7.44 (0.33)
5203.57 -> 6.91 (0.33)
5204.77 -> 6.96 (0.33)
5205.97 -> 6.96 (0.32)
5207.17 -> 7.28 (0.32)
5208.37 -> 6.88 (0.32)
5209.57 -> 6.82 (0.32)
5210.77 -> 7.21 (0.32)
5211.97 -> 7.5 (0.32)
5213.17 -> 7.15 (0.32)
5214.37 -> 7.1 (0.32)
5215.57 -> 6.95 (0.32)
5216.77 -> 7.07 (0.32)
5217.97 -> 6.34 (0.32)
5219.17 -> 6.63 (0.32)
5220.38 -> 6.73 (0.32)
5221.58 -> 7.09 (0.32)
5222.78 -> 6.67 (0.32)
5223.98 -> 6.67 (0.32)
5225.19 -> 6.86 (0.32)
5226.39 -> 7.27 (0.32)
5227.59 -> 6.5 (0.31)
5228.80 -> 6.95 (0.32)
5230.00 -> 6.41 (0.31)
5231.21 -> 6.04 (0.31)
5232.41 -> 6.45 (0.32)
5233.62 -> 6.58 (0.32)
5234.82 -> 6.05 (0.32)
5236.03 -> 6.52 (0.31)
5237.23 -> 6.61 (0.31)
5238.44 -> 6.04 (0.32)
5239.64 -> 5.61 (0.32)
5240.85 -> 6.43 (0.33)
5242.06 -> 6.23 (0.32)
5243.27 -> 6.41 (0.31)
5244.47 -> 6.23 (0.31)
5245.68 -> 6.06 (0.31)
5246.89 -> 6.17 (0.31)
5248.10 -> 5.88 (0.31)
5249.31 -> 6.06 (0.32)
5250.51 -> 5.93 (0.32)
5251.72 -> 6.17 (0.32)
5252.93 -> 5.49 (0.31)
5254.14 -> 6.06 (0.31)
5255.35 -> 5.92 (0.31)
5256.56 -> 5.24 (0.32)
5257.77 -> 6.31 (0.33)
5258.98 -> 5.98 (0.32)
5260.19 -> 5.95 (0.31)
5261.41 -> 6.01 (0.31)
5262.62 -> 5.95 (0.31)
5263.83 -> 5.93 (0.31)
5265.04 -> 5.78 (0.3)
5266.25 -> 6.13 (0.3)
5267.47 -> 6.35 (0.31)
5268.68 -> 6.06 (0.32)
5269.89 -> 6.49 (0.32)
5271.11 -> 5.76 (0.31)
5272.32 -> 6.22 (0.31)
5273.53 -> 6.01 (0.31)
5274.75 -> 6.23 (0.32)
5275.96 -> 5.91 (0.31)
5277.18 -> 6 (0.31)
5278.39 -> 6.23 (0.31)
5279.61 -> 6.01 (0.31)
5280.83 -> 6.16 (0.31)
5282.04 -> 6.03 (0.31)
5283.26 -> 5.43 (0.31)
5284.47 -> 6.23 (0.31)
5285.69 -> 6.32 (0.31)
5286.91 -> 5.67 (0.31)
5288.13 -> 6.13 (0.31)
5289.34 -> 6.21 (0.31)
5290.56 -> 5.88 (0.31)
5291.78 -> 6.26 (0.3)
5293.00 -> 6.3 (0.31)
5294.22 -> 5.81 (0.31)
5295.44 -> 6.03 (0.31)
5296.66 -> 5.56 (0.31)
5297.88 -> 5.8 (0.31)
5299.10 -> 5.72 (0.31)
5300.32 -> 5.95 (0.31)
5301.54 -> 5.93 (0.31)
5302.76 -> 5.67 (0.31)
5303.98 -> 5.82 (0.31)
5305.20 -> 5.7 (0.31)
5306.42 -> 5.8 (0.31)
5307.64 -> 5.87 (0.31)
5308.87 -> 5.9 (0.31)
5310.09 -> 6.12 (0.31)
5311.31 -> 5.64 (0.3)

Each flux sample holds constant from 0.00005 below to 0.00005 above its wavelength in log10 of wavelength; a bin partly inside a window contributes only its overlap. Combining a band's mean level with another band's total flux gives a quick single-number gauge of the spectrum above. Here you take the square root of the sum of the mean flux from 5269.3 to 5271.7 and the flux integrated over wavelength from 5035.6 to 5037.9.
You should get 4.8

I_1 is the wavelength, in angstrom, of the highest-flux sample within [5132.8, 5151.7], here 5134.54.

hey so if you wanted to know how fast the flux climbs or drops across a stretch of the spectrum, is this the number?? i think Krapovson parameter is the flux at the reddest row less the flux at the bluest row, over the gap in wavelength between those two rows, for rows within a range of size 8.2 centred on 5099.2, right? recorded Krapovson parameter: 0.142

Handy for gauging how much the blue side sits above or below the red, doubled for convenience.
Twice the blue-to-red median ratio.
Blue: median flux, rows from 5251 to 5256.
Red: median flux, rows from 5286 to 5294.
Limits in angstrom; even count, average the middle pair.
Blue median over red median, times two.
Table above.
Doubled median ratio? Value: 1.9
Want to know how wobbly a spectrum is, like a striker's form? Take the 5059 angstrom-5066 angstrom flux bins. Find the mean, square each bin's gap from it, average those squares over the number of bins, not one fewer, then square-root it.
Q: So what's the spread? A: 0.46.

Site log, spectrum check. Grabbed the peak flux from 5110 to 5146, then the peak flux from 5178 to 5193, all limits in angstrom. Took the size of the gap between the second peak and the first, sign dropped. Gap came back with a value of 4.7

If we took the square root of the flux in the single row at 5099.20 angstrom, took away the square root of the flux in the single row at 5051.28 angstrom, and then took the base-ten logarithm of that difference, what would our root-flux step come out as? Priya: -0.2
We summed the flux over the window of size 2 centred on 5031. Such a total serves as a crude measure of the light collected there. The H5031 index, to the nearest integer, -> 14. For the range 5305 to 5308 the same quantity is 17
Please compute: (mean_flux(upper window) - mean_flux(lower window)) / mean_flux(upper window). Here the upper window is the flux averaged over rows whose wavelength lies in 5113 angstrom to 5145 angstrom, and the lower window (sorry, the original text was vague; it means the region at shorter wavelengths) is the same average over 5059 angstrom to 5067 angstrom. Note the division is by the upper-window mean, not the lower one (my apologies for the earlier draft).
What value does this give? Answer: 0.31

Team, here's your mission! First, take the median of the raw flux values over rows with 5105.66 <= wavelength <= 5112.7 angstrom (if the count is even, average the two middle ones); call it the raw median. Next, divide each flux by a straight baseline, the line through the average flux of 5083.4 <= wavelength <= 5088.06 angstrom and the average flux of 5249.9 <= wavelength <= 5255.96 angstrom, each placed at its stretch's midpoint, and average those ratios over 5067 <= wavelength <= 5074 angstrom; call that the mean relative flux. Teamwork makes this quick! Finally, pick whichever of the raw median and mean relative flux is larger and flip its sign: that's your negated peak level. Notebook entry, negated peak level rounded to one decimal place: -12.3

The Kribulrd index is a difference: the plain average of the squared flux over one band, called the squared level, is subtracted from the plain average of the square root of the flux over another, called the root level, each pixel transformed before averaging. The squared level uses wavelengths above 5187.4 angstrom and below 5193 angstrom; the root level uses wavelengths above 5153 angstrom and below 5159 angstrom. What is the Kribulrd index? -58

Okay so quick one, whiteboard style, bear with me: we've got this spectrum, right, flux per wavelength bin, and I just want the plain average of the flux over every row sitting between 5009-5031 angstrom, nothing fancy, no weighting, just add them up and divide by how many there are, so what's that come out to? 6.8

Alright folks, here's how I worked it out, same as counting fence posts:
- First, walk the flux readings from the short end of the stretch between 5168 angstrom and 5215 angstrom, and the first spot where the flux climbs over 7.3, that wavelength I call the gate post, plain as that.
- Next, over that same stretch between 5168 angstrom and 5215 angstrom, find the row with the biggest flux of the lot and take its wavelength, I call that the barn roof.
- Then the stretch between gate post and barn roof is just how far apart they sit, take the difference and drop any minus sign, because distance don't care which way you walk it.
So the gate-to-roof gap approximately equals 6.0 angstrom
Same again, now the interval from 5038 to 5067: 26.8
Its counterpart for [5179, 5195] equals 4.8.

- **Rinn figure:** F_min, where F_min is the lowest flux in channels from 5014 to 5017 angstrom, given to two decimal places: 7.06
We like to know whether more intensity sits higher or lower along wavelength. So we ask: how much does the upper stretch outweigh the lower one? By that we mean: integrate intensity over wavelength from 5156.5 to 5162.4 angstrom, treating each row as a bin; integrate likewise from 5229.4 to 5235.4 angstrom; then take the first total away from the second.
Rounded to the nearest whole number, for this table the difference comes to -18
